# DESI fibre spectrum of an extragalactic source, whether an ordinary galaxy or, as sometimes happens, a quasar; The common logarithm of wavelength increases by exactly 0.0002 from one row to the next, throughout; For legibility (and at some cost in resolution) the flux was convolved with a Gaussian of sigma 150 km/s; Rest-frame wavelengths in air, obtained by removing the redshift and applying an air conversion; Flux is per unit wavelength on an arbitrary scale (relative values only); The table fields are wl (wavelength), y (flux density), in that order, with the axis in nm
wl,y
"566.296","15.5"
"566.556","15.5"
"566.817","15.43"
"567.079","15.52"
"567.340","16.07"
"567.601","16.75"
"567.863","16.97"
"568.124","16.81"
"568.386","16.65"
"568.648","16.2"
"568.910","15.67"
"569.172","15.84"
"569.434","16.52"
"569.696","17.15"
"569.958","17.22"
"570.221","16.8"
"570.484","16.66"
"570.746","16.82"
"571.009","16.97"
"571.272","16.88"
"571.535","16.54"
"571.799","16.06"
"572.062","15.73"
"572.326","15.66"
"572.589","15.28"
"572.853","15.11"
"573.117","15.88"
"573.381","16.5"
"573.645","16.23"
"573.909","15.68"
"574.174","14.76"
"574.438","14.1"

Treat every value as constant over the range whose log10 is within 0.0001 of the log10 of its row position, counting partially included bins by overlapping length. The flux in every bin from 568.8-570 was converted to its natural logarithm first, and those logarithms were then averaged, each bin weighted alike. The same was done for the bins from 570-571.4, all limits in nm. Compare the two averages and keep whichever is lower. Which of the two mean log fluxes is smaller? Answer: 2.80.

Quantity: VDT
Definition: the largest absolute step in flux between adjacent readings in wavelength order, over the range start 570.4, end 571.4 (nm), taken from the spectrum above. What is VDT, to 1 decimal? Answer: 0.2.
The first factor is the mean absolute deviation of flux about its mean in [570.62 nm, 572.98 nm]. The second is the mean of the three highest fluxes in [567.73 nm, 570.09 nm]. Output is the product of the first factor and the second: 10.4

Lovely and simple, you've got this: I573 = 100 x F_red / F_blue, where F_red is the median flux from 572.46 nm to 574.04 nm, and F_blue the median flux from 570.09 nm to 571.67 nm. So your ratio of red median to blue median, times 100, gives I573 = 94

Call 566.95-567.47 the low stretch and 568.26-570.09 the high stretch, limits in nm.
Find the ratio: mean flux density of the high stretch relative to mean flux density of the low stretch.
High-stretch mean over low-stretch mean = 1.04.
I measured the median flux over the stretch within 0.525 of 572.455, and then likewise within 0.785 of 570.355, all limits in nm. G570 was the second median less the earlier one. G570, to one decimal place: 1.4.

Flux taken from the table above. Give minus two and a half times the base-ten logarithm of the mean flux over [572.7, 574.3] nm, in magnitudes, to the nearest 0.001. -2.989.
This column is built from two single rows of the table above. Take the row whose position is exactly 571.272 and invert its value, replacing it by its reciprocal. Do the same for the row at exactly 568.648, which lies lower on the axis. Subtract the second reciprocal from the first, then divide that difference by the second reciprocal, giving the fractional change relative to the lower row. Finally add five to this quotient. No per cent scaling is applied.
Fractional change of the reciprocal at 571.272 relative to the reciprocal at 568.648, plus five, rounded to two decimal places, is 4.96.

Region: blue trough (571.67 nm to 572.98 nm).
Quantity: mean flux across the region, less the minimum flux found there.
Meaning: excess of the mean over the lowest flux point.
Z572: 0.46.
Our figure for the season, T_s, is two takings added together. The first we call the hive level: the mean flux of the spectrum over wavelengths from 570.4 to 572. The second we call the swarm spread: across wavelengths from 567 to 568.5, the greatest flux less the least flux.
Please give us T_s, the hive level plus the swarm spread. 18.1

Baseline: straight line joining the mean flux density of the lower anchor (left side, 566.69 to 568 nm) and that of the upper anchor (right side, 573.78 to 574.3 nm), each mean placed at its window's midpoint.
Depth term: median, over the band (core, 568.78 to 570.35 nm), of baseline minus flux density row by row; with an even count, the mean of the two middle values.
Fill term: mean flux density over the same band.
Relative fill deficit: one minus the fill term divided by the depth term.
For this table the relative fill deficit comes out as 20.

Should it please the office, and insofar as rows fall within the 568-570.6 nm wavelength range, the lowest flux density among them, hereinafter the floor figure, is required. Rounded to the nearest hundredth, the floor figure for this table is 15.67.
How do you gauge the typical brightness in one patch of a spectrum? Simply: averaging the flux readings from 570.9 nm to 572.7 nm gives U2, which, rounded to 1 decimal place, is 16.2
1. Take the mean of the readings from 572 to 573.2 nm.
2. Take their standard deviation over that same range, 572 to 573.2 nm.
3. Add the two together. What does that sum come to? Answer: 15.8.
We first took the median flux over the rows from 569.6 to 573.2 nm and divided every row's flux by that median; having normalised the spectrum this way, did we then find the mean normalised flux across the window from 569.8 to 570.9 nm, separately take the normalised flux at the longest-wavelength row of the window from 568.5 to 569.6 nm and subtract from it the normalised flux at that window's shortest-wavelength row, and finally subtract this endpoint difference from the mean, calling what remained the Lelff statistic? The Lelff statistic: 1.00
